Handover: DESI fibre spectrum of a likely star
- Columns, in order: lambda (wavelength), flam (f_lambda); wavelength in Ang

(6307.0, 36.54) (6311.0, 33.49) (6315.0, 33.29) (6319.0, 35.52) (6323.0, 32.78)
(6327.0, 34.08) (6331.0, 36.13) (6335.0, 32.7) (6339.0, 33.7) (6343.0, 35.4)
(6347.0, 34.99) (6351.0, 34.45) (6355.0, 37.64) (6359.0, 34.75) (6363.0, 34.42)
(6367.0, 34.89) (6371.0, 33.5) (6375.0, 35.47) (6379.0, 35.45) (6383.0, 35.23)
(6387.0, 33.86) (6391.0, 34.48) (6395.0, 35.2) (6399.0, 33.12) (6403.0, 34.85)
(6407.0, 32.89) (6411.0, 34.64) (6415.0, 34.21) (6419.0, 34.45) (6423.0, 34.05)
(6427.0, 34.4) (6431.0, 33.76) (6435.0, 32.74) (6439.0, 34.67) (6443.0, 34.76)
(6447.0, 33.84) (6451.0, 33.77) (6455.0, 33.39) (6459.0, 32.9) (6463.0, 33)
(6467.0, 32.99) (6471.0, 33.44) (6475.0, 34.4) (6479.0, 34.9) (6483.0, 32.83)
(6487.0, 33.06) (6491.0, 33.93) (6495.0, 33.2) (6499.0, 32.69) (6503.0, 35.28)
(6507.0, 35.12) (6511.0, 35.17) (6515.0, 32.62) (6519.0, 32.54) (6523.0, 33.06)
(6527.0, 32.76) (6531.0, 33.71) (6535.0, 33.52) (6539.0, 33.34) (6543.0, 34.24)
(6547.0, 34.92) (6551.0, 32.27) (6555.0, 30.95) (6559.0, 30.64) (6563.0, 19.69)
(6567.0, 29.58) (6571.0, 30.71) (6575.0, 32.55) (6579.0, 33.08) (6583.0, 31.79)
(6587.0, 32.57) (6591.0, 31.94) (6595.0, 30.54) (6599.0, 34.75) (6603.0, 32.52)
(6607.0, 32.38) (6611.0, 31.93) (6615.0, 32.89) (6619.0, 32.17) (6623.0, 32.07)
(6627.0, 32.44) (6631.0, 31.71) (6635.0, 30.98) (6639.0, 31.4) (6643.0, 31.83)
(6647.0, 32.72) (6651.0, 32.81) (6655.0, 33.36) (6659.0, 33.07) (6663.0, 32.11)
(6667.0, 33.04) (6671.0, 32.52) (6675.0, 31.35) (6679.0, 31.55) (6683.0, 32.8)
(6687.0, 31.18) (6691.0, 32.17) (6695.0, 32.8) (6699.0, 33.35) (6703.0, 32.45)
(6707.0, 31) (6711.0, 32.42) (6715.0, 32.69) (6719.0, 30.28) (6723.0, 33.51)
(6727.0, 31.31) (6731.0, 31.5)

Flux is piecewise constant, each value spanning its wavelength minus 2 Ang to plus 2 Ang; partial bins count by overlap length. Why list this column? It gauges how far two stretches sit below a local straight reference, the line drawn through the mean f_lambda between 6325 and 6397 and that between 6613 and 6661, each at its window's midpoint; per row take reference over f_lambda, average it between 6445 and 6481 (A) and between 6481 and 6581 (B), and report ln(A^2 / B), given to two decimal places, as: -0.02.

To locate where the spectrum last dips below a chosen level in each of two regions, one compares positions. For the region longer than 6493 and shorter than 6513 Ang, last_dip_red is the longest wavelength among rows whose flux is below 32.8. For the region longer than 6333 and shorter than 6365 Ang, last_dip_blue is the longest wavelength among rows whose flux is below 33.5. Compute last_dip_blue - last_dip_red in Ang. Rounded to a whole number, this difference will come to -164 Ang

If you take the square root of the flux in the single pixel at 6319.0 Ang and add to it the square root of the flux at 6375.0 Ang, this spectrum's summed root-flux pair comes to 11.9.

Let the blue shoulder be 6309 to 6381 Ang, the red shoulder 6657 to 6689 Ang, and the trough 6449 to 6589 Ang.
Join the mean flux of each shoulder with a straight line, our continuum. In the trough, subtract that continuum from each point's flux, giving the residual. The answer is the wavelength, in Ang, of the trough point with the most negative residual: 6563.0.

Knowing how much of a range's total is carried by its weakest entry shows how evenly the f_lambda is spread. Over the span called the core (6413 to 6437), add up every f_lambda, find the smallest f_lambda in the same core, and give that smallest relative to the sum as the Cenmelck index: 0.161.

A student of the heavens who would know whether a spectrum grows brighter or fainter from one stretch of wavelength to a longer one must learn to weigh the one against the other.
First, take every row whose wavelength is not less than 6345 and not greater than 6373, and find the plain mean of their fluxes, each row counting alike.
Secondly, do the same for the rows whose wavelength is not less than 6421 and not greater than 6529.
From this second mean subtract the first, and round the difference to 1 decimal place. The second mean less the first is -1.3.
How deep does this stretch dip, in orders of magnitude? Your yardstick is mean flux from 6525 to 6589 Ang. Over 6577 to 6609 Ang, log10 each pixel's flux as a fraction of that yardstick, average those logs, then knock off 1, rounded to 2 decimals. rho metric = -0.99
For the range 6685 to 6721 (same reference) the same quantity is -0.99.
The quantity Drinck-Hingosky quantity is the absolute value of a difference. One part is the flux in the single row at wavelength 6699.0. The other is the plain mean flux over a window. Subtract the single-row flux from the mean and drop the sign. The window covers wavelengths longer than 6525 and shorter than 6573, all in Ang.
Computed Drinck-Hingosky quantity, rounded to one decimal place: 2.0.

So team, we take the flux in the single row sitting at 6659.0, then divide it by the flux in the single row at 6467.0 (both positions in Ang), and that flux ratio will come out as 1.00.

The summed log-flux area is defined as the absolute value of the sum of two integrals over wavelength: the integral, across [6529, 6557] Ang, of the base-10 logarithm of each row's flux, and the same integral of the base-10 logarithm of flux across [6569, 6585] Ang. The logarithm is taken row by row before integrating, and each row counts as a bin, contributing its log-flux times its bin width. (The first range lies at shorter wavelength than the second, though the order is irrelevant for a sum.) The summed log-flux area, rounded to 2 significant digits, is 67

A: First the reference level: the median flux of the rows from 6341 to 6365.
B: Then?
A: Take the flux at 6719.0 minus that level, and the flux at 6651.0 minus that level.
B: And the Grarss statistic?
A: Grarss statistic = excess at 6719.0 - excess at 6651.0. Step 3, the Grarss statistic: -2.5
